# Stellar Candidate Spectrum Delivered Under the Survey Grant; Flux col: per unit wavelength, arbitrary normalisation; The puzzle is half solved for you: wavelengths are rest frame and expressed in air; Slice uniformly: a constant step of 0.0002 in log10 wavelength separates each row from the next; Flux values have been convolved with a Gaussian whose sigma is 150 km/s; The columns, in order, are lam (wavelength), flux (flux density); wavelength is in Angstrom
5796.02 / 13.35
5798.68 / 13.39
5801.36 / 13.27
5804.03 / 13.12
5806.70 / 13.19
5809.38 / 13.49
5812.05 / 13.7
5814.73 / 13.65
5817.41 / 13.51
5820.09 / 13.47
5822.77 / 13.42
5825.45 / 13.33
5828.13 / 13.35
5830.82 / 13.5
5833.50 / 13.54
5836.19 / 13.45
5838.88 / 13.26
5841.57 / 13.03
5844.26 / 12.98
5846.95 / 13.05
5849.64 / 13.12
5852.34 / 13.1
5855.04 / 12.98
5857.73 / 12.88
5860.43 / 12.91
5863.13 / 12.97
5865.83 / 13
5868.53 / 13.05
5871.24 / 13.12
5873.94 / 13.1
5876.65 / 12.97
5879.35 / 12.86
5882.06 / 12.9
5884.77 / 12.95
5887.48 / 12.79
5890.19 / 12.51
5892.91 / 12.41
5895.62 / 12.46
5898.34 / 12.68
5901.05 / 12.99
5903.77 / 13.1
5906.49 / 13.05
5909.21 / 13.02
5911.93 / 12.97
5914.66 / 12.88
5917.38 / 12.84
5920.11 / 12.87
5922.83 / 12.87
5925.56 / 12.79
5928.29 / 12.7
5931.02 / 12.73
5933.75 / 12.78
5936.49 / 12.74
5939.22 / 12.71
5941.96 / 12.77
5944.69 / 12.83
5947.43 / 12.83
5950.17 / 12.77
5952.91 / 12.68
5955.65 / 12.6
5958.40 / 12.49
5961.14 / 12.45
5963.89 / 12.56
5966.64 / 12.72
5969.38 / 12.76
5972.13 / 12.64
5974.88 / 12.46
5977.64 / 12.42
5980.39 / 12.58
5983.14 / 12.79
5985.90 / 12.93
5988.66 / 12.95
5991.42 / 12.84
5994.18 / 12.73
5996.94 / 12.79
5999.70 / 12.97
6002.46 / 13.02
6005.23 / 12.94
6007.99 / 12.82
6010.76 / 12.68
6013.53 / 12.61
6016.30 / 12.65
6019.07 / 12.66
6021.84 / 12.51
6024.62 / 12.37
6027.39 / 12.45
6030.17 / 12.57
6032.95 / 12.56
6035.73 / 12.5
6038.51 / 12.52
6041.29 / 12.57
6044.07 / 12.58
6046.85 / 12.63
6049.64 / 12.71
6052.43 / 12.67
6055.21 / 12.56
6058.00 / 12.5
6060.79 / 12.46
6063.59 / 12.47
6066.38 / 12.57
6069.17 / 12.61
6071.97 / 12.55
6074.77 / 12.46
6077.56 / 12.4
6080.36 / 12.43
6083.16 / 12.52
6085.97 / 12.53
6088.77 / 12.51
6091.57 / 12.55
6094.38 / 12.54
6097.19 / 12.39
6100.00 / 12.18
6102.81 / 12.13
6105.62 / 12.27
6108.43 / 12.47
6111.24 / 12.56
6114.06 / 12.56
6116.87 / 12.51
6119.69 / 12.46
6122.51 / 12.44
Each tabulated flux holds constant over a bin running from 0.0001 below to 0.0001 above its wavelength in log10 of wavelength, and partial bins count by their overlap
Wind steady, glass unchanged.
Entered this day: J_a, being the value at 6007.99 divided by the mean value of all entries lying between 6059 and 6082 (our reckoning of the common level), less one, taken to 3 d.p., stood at 0.026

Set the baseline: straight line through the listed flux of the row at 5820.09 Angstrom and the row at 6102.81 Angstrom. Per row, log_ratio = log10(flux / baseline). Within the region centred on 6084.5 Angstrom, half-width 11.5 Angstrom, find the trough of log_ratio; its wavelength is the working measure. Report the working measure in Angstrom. 6077.56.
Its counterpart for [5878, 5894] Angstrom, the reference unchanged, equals 5892.91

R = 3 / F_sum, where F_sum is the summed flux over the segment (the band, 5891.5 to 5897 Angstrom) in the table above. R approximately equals 0.121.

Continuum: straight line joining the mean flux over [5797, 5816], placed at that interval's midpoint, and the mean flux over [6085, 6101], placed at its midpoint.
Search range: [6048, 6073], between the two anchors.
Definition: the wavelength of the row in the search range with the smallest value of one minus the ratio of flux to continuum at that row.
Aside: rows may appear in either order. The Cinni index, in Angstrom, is 6049.64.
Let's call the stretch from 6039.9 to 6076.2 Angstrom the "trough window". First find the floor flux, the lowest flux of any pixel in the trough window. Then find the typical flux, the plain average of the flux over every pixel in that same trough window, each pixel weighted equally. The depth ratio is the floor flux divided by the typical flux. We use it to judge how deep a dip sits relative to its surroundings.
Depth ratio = 0.992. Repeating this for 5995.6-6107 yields 0.966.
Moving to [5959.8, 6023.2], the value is 0.977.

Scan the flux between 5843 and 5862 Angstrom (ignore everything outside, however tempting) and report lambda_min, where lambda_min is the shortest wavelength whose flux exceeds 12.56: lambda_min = 5844.26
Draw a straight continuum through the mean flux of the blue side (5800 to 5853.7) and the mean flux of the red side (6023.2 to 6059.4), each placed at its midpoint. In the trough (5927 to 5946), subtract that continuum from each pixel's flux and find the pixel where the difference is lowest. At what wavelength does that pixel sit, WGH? 5928.29 Angstrom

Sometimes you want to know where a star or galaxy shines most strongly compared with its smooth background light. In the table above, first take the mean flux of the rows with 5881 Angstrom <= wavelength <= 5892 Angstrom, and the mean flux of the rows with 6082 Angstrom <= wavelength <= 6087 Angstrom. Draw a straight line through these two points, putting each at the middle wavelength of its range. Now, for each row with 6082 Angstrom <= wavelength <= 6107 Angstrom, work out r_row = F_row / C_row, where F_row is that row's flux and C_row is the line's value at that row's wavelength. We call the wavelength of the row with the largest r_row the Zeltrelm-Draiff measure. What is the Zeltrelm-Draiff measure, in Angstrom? 6091.57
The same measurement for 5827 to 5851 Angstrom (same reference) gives 5833.50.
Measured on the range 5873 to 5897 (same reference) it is 5873.94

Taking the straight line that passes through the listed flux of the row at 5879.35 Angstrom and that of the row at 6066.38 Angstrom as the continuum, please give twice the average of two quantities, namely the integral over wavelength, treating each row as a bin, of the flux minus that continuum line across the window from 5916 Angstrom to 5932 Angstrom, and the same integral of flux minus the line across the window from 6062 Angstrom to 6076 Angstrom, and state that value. -0.3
